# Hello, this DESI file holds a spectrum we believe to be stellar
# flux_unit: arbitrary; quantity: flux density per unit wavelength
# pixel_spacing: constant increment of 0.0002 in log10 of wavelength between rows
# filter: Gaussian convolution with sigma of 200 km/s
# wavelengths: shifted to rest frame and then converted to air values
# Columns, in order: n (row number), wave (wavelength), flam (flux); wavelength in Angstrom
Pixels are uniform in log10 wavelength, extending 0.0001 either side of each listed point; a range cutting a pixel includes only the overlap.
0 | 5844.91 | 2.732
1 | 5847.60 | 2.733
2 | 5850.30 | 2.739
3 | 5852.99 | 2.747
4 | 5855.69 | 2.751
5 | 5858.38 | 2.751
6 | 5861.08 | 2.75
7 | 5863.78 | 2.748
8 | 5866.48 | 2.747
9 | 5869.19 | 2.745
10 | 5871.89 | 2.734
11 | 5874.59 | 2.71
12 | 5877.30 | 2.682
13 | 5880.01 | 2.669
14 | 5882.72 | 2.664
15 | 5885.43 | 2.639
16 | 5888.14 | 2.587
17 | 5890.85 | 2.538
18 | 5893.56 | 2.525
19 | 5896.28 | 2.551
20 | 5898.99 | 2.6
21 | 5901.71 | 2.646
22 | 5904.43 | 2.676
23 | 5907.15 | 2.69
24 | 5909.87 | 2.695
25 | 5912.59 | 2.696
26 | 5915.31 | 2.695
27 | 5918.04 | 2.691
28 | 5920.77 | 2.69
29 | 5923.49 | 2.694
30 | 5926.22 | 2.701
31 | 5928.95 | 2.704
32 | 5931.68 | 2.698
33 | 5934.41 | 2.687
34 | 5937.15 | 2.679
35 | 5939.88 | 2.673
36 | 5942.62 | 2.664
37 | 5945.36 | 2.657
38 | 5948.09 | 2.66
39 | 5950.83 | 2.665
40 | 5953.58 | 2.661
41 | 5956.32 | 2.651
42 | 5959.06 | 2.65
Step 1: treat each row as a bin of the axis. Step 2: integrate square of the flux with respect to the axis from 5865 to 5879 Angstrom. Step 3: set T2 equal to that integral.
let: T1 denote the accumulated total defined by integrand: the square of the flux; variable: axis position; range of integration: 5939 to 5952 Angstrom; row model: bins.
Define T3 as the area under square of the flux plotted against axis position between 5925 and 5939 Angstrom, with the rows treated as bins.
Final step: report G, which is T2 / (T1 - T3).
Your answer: -11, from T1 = 92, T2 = 104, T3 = 102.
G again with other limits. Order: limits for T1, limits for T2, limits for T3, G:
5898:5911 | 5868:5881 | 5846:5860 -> -7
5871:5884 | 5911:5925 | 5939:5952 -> 55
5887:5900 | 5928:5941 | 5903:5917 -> -6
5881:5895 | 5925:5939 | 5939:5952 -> 54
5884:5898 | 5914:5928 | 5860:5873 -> -19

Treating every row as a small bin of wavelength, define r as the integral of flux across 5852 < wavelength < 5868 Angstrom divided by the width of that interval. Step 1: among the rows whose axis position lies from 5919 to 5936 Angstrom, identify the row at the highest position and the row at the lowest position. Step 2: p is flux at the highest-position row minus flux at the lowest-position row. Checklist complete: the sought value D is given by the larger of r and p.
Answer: 2.75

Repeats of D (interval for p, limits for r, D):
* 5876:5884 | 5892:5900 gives 2.56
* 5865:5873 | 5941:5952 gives 2.66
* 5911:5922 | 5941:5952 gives 2.66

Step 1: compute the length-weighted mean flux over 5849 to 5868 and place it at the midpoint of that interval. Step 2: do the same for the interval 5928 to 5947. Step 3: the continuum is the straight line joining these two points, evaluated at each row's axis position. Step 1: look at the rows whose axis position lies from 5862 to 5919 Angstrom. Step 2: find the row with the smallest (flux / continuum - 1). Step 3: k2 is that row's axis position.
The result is 5893.56 Angstrom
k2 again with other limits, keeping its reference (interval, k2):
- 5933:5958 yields 5945.36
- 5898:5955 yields 5898.99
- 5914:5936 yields 5918.04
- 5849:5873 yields 5850.30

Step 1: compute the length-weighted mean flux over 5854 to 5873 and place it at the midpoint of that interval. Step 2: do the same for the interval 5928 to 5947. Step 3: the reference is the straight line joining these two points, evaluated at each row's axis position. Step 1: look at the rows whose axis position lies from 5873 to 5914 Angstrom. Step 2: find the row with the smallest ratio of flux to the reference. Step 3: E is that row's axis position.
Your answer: 5893.56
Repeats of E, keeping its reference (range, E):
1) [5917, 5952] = 5945.36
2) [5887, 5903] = 5893.56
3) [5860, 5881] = 5880.01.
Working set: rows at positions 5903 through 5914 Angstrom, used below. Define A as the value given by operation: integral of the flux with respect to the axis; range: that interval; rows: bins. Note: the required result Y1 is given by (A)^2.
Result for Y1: 876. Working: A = 30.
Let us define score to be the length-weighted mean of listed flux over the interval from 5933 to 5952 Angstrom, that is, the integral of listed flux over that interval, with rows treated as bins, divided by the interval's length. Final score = 2.67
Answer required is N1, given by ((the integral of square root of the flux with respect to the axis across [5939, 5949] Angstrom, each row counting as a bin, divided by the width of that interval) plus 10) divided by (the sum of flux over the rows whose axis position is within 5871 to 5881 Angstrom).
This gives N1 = 1.08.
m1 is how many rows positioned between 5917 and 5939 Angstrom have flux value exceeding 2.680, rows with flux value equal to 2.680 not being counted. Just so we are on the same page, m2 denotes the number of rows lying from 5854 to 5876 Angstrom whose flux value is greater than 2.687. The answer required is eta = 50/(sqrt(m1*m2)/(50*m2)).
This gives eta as 2673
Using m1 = 7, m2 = 8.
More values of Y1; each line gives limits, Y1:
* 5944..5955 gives 857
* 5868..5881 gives 1240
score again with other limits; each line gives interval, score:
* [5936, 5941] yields 2.68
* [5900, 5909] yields 2.67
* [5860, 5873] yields 2.74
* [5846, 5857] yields 2.74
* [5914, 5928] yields 2.69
